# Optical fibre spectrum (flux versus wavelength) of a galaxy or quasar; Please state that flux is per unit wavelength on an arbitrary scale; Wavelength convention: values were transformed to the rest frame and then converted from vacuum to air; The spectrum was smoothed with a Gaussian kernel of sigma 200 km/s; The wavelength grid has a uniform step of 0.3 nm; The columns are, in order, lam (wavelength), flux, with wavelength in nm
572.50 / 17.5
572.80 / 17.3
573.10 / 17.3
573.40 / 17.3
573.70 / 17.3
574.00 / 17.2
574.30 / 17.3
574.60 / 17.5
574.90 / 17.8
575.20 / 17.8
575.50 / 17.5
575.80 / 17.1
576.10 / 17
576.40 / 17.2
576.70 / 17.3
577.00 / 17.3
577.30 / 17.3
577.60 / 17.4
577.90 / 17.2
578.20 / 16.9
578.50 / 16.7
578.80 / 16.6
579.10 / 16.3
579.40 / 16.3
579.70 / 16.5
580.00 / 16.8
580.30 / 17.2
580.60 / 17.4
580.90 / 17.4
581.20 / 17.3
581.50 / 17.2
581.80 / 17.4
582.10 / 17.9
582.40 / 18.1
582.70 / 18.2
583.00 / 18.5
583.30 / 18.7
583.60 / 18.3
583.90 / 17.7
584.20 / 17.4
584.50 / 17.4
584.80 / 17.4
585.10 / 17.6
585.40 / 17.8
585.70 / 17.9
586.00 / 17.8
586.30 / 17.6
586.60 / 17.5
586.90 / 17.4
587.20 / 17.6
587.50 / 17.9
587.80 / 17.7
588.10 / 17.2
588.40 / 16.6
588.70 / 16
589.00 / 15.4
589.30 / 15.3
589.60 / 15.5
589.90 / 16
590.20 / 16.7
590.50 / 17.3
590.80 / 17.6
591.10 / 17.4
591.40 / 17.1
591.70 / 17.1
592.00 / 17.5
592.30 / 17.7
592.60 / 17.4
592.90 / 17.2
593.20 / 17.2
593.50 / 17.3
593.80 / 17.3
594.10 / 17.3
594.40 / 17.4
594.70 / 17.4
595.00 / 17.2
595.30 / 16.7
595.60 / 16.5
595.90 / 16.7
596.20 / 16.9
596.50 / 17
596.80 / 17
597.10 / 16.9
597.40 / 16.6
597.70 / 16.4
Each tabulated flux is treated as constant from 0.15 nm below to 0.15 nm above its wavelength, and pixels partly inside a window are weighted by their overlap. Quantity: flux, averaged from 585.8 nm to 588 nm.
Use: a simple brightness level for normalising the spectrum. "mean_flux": 17.6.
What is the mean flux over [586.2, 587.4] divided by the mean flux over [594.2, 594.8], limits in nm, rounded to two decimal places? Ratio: 1.01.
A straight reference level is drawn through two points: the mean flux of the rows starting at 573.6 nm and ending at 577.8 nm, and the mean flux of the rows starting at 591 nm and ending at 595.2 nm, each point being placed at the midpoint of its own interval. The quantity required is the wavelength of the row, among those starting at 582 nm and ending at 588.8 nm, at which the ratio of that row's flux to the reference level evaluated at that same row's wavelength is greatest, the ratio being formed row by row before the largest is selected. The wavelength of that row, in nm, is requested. 583.30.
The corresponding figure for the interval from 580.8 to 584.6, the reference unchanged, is 583.30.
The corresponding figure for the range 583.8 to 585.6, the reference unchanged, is 585.40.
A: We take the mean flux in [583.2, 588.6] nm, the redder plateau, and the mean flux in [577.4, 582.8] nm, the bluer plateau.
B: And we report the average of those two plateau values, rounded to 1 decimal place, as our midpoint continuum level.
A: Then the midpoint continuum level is 17.4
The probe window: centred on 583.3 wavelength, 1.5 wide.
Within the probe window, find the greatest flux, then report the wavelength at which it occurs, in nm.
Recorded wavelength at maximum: 583.30 nm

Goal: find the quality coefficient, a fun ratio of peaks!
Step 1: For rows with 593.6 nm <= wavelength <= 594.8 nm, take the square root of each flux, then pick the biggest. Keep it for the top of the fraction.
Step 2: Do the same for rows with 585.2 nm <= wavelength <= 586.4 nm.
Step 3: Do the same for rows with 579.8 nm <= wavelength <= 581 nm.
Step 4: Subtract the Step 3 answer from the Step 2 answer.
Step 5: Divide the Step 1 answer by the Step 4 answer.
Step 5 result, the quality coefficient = 70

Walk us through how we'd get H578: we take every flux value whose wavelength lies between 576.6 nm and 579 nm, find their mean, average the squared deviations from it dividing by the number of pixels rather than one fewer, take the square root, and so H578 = 0.289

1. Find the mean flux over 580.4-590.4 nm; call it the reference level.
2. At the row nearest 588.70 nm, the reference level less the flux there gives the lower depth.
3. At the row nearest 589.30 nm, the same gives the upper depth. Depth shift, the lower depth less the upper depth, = -0.70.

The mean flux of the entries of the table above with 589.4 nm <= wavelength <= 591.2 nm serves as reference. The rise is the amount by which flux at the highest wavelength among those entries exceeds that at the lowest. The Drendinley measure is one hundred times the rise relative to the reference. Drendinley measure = 11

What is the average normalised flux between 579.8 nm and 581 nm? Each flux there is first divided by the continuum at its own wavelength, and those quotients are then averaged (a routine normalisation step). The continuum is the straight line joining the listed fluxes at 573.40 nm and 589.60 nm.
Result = 1.04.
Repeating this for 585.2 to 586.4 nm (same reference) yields 1.12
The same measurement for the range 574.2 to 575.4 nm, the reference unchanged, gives 1.03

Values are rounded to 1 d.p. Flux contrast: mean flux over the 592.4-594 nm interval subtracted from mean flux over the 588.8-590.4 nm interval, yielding -1.5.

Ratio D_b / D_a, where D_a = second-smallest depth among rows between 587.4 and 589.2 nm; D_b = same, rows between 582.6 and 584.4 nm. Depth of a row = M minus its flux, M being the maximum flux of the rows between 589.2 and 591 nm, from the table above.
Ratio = 9.0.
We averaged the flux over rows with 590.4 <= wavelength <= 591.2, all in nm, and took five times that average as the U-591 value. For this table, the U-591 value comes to 87.2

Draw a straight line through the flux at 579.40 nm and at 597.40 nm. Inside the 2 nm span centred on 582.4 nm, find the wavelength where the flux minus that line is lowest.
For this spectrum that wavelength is 581.50 nm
